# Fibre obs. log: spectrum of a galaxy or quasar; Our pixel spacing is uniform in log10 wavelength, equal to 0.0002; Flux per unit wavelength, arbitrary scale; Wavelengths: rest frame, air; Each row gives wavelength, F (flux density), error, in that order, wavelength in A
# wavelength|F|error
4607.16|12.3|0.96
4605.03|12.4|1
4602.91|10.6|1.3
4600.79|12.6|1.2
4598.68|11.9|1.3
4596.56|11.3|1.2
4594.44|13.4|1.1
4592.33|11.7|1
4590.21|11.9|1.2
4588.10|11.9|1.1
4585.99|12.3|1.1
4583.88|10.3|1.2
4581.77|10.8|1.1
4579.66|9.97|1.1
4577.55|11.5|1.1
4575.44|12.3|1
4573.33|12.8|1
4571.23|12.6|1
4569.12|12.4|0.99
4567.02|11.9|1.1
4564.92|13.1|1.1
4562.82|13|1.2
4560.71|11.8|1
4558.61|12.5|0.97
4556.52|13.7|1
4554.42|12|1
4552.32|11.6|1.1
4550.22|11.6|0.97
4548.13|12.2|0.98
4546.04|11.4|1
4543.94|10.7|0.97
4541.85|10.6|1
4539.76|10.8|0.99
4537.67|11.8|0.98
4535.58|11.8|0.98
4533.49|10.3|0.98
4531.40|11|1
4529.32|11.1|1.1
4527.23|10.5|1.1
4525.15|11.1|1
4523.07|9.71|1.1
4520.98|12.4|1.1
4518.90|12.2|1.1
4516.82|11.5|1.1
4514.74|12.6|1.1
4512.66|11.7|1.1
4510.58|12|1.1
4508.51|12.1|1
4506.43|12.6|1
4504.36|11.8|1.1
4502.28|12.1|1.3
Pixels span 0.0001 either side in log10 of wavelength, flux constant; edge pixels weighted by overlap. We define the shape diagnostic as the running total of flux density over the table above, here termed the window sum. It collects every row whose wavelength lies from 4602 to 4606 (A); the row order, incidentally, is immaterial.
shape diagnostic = 23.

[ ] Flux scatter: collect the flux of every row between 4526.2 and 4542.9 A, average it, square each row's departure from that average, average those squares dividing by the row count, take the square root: 0.53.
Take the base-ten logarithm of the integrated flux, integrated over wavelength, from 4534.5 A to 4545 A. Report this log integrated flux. 2.07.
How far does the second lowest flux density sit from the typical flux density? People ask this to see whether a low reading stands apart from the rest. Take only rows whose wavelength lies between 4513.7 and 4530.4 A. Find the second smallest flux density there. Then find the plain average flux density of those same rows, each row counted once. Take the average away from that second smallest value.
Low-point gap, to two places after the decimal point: -0.89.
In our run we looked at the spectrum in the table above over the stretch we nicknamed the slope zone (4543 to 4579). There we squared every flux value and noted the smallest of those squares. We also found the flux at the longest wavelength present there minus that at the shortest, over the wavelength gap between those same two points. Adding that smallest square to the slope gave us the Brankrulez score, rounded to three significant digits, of 115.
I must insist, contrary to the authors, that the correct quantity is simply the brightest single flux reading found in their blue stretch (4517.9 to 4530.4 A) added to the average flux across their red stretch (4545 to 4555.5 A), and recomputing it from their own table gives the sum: 24.2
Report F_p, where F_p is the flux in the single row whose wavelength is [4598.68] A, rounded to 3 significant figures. 11.9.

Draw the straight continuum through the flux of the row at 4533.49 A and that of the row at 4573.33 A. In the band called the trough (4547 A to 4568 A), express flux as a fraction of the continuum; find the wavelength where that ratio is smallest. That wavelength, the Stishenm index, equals 4567.02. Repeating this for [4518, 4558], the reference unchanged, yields 4543.94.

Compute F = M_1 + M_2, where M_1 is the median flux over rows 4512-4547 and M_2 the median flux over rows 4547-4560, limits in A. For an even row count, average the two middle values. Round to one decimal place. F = 23.2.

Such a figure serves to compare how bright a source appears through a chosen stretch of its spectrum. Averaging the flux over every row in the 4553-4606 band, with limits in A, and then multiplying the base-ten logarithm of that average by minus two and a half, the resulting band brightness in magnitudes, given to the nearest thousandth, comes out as -2.700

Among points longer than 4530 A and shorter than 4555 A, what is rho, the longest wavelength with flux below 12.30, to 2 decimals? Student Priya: 4554.42 A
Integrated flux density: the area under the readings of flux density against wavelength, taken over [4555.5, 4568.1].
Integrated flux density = 160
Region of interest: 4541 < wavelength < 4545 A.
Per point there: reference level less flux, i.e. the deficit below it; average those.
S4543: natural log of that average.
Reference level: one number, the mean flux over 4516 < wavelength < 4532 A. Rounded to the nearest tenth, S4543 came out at -0.6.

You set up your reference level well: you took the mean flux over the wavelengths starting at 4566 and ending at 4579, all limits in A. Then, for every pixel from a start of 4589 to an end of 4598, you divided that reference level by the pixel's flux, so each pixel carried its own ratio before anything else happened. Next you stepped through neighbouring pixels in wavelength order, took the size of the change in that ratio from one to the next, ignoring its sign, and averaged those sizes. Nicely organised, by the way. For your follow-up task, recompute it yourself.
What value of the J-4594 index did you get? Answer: 0.11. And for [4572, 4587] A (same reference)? 0.10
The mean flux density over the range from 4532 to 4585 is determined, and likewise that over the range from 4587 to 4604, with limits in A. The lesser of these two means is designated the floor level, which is 11.7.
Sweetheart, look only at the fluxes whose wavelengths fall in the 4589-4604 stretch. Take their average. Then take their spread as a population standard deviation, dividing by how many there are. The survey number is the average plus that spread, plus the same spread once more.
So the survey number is 13.6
